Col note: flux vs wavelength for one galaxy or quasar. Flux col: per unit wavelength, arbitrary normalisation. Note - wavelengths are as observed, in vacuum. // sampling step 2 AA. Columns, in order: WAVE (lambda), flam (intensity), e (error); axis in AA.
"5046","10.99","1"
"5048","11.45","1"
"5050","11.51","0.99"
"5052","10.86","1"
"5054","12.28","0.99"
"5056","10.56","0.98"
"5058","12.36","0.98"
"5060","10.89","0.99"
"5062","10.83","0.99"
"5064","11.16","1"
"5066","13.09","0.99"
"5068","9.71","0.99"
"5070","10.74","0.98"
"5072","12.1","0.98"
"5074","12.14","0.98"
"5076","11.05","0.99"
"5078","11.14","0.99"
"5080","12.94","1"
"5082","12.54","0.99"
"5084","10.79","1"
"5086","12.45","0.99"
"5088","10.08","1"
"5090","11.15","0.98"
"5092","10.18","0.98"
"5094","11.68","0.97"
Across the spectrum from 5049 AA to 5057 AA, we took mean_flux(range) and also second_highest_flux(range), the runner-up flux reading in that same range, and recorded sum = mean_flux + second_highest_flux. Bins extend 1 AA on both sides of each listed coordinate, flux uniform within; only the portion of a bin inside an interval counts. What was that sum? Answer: 22.8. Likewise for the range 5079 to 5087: 24.7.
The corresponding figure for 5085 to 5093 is 22.1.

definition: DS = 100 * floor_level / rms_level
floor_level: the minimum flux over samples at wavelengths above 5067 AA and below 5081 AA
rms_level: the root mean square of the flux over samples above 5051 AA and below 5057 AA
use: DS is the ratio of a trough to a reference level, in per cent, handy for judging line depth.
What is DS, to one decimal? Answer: 86.2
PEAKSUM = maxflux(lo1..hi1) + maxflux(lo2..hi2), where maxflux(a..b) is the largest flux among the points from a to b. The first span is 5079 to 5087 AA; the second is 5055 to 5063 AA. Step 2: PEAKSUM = 25.3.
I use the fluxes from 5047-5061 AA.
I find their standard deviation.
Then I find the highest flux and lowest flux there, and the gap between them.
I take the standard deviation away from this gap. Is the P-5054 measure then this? 1.1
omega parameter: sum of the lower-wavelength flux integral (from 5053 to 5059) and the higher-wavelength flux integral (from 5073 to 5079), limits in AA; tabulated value 139.1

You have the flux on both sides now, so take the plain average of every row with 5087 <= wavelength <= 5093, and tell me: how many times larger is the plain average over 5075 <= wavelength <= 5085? 1.12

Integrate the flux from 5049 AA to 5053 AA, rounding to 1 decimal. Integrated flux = 44.7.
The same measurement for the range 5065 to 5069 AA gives 45.6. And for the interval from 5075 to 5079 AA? 44.4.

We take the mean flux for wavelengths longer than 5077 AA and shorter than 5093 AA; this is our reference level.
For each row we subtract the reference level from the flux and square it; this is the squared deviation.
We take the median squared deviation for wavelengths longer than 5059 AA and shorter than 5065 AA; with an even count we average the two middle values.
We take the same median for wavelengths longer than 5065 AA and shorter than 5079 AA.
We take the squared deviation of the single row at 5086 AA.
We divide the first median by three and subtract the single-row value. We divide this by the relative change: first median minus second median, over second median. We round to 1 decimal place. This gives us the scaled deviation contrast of 2.3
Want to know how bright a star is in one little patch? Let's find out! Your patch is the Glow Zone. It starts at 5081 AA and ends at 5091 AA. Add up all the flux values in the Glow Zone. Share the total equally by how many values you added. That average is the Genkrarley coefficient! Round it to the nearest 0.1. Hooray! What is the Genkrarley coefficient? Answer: 11.4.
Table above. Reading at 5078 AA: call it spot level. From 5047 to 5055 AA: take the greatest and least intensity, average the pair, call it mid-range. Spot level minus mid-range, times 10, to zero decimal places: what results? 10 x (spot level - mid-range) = -4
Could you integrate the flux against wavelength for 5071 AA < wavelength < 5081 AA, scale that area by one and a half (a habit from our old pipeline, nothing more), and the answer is 178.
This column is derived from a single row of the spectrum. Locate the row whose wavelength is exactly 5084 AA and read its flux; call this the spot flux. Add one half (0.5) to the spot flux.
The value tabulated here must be 11.29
